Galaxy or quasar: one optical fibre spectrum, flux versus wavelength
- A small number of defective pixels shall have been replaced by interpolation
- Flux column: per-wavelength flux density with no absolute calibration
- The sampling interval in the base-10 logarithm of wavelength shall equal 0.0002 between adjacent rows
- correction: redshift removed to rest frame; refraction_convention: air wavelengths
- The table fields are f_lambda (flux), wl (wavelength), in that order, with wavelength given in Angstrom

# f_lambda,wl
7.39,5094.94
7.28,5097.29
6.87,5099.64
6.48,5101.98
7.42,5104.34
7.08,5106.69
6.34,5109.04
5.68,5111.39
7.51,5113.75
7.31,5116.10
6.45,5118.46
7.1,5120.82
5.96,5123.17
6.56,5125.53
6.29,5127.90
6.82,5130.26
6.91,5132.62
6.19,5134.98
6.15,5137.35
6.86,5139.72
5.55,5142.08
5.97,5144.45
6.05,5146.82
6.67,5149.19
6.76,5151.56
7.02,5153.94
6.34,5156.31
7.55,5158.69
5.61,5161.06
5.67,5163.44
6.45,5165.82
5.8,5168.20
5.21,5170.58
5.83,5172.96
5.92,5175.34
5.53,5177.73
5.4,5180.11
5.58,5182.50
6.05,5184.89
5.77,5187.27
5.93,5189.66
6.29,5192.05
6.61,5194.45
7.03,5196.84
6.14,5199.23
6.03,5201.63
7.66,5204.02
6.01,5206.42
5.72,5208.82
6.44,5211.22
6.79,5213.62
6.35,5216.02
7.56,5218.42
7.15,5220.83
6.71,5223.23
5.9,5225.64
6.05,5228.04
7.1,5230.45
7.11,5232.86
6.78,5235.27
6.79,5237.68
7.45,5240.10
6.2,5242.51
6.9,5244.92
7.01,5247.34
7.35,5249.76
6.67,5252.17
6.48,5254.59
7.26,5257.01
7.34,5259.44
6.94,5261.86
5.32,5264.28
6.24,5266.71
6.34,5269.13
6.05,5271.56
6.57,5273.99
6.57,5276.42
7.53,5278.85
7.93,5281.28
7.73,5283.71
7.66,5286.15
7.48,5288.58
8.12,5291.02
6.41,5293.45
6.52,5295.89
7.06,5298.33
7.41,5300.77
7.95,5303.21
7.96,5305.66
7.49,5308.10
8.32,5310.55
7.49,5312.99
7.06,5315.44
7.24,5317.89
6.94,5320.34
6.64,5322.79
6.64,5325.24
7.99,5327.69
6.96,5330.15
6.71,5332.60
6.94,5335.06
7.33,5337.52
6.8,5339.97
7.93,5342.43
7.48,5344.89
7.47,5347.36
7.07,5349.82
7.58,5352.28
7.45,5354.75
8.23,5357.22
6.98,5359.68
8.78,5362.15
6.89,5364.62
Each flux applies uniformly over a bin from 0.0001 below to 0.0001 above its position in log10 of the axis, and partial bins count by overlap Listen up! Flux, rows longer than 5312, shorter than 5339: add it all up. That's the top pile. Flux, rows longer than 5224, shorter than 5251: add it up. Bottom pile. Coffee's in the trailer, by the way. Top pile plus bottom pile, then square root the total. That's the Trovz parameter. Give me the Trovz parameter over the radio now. 12.4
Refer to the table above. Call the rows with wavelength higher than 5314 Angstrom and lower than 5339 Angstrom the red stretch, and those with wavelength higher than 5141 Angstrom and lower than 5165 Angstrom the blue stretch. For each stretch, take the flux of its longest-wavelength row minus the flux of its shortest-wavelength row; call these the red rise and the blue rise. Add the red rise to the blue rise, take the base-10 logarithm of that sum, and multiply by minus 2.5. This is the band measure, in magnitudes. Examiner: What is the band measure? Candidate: 1.0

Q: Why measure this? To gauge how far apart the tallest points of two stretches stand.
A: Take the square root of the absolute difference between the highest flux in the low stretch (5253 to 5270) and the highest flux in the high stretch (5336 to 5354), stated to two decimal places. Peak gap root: 0.77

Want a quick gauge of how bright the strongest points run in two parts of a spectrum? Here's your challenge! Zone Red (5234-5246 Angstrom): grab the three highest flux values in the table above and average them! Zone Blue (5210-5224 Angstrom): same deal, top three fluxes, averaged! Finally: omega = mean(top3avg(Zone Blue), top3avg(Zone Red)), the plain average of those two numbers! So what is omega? 7.11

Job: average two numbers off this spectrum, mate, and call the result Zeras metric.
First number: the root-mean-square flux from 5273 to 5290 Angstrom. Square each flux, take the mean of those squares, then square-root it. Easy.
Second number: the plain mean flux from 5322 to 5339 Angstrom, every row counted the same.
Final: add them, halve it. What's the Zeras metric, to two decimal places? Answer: 7.20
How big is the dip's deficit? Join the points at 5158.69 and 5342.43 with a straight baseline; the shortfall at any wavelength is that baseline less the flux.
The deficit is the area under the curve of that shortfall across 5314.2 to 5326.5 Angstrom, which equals 12.0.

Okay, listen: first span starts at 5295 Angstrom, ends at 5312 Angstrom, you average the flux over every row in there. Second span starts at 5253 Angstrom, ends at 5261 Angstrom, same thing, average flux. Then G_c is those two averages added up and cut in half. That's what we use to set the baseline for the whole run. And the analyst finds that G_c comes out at 7.3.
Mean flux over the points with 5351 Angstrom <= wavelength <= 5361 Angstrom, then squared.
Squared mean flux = 57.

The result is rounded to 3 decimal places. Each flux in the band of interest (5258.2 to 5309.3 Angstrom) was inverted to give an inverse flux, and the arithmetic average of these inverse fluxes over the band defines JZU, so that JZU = 0.143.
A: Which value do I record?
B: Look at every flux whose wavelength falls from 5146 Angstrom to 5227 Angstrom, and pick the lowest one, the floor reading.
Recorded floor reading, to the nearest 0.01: 5.21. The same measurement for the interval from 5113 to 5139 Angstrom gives 5.96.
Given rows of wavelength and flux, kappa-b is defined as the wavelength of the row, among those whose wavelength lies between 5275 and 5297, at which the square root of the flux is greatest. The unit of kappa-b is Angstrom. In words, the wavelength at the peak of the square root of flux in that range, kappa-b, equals 5291.02 Angstrom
